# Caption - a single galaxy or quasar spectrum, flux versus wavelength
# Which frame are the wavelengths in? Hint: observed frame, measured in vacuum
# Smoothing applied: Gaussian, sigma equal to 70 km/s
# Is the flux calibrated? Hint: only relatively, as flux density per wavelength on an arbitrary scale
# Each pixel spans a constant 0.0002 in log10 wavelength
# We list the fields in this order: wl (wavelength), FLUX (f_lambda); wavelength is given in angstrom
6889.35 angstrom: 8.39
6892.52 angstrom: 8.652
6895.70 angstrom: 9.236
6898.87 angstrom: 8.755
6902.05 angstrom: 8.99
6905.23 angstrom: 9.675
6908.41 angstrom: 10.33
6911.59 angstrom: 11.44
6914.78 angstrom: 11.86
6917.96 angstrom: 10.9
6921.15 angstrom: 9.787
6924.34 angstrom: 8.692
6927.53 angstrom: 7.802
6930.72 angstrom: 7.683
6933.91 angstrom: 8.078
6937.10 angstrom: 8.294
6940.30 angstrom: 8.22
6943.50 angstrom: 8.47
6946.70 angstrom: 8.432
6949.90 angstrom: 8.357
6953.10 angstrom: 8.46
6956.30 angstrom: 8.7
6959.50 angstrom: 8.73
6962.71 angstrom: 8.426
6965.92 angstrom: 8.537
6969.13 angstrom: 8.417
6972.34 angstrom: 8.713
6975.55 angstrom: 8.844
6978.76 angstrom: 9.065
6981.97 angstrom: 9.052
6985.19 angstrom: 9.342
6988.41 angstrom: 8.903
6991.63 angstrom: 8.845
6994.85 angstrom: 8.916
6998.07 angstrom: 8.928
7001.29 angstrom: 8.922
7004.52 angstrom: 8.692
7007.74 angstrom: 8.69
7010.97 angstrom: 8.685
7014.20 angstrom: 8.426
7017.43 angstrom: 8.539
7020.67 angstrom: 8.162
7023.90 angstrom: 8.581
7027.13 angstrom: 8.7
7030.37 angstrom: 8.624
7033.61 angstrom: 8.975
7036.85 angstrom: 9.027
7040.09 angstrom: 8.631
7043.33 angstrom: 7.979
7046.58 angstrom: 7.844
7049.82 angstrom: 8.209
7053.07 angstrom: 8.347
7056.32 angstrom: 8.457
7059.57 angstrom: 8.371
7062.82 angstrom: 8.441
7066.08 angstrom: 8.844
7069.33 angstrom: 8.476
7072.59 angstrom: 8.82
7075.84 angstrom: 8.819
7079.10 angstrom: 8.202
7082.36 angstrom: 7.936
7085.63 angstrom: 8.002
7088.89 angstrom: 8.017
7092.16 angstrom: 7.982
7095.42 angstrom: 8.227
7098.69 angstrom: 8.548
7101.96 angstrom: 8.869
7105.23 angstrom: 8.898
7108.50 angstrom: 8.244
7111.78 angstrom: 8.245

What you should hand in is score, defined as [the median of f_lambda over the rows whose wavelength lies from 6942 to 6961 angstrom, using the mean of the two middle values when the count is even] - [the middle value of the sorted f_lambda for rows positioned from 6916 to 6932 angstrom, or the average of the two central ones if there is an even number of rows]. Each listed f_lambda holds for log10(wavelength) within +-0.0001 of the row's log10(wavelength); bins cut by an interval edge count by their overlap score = -0.23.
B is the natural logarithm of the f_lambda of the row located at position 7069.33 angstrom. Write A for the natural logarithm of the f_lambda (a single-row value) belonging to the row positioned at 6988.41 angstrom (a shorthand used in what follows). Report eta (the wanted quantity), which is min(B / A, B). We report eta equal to 0.98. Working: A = 2.19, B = 2.14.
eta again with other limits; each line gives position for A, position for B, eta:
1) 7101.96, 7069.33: 0.98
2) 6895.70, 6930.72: 0.92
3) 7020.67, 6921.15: 1.09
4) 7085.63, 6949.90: 1.02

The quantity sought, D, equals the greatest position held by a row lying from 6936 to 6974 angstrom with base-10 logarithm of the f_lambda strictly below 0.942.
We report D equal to 6972.34 angstrom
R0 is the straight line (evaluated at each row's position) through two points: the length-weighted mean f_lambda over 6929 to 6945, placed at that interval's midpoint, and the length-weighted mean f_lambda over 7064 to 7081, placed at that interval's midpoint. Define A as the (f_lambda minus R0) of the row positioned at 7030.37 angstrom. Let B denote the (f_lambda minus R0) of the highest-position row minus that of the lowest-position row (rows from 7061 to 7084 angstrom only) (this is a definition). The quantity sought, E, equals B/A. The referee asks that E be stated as -3.73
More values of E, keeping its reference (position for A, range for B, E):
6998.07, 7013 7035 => 0.84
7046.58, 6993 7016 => 0.82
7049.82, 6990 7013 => 0.69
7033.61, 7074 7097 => -1.34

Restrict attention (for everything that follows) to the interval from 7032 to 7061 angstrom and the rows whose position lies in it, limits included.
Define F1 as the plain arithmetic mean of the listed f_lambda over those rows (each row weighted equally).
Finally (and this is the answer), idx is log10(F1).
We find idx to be 0.93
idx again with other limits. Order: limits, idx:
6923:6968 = 0.92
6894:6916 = 1.00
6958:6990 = 0.94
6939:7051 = 0.94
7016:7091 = 0.93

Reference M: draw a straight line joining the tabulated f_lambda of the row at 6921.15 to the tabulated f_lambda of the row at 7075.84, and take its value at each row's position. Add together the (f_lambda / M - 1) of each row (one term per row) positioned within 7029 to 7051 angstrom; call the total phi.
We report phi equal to -0.44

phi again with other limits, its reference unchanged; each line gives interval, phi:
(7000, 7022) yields -0.48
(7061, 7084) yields -0.26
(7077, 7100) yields -0.49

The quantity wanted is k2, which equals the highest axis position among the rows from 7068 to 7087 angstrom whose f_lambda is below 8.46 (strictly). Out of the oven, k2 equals 7085.63 angstrom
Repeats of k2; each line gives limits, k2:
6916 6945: 6940.30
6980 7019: 7014.20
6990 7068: 7062.82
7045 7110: 7108.50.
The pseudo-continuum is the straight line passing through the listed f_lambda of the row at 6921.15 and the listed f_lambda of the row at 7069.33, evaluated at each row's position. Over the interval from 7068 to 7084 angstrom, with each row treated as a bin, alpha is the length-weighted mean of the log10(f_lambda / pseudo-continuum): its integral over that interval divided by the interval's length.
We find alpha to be 0.001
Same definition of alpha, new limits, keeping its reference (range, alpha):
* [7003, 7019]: -0.019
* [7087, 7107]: 0.009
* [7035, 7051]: -0.019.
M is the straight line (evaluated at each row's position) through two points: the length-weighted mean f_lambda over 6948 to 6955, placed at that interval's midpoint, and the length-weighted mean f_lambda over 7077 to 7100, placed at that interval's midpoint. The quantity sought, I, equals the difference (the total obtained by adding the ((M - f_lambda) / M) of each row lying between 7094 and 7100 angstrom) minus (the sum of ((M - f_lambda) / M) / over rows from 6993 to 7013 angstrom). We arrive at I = 0.3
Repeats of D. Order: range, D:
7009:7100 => 7098.69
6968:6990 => 6972.34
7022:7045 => 7043.33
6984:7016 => 7014.20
